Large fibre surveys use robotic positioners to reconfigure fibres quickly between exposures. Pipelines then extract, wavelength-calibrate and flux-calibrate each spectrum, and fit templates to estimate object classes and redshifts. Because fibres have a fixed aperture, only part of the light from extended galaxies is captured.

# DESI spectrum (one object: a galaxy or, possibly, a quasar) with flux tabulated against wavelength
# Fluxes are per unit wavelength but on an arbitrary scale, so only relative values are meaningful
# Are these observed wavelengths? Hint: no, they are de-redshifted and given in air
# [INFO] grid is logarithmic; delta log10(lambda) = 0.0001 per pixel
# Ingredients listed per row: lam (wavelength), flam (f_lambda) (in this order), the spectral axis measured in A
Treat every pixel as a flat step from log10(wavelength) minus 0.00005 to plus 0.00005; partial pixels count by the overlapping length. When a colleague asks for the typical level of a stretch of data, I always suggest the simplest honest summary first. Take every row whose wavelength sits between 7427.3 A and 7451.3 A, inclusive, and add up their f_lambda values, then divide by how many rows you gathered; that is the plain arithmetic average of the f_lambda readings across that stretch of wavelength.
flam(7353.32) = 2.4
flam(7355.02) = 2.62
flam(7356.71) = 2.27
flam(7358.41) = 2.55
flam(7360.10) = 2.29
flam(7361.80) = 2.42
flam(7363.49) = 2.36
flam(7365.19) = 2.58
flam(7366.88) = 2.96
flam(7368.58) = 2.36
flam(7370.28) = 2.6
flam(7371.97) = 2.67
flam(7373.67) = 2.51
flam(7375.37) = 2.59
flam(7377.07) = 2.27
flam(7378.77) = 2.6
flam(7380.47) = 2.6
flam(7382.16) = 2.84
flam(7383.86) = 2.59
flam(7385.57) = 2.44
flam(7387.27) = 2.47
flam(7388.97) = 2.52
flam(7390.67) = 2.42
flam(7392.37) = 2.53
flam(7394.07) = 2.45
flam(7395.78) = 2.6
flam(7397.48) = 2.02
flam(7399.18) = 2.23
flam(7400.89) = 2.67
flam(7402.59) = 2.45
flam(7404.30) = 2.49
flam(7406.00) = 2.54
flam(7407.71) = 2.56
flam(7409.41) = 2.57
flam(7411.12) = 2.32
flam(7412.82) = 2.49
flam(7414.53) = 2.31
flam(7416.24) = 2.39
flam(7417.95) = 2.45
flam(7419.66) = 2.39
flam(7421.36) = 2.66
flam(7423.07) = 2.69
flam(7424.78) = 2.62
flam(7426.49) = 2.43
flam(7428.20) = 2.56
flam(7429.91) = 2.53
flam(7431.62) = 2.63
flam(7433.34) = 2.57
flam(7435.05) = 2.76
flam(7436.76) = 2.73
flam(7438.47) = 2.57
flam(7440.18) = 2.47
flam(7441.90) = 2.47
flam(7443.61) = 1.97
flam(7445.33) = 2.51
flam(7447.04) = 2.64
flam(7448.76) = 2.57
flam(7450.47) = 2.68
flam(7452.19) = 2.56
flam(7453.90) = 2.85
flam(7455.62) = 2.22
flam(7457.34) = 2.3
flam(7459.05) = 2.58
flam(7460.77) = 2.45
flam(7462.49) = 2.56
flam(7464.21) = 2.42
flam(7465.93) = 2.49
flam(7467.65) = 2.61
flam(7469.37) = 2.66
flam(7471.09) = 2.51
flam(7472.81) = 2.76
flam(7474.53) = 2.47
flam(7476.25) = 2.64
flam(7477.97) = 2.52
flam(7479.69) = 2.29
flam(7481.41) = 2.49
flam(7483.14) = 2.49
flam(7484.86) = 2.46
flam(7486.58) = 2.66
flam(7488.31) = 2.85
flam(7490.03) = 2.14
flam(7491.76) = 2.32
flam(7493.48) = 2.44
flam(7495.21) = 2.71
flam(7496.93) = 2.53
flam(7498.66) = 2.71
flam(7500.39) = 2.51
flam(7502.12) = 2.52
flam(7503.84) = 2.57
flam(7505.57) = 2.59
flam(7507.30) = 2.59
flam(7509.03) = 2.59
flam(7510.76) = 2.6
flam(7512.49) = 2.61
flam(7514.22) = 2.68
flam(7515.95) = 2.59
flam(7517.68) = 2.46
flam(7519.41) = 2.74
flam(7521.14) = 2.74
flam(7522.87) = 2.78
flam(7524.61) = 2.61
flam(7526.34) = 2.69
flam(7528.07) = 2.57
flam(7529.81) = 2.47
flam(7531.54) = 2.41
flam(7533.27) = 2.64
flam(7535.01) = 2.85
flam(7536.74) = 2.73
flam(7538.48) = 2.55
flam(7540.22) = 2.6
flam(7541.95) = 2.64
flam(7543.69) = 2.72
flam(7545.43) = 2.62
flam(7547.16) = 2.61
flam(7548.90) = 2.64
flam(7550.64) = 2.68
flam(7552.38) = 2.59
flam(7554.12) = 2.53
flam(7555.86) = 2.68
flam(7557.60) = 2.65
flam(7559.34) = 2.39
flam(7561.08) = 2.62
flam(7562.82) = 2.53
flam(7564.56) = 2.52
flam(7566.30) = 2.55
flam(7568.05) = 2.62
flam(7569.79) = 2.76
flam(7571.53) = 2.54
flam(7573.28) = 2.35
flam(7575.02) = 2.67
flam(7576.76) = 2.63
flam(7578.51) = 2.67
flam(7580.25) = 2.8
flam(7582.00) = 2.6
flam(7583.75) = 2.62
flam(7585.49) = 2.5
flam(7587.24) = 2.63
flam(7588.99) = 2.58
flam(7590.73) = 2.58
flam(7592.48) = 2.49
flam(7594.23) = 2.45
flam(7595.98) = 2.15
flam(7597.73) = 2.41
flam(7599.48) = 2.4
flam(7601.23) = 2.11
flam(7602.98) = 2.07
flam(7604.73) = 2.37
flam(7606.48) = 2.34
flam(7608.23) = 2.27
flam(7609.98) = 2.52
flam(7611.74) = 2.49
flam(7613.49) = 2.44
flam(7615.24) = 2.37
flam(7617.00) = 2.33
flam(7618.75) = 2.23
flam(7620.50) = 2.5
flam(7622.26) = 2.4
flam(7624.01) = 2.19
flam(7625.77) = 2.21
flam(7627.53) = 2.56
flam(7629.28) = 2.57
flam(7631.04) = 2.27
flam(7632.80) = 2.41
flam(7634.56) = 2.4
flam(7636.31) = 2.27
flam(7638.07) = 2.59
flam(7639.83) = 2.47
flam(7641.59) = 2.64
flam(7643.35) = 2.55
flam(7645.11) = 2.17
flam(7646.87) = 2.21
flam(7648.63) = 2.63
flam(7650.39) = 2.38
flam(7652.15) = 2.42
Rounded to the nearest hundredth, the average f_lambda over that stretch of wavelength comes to 2.55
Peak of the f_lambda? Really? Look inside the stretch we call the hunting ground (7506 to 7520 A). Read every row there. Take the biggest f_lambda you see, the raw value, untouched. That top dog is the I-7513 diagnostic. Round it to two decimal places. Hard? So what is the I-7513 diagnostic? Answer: 2.74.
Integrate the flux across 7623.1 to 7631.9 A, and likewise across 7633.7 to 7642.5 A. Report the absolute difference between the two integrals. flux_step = 1.0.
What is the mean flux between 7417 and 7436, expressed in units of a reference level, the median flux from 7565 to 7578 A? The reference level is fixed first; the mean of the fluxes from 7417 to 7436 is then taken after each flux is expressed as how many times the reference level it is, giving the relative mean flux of 0.982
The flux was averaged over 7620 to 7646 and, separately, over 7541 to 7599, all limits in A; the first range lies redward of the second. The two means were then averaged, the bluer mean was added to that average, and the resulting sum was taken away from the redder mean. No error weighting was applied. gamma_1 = -2.66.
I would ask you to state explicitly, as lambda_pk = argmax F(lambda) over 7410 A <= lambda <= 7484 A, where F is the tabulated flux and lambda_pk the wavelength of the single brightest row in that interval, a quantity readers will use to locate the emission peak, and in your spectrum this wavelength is 7453.90 A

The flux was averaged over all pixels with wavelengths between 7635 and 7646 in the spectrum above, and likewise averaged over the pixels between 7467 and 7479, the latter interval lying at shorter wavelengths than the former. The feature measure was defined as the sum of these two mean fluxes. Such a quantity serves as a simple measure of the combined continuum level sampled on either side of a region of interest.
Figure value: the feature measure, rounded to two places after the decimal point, 5.04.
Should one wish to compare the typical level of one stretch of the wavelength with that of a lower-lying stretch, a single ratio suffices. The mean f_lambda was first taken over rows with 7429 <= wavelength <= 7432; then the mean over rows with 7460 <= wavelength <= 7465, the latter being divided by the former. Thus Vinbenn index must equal 0.96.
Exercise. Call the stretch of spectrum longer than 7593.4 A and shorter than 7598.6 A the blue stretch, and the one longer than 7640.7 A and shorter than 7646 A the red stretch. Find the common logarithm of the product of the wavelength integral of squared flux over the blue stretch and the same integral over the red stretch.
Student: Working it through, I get 2.96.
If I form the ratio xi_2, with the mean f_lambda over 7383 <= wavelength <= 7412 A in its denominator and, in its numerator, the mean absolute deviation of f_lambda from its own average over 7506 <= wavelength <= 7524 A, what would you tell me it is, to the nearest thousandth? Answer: 0.032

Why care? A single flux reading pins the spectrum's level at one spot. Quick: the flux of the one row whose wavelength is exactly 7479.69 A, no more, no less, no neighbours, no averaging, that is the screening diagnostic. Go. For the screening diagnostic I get 2.29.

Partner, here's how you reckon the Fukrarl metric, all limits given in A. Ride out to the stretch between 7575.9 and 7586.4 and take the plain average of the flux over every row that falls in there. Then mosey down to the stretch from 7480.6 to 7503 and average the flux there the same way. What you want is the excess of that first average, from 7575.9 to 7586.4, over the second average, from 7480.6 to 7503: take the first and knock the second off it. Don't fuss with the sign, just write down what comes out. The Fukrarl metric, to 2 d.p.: 0.11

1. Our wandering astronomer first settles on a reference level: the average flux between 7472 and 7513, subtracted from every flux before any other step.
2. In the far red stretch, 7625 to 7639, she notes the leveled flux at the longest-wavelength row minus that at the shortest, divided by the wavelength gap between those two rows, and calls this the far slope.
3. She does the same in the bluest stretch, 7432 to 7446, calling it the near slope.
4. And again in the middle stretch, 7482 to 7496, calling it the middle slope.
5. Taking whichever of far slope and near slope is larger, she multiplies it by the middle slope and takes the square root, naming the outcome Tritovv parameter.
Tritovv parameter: 0.024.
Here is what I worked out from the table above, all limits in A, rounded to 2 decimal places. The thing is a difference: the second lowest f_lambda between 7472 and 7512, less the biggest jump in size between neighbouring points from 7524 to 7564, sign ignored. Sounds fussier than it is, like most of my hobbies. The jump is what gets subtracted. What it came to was 2.03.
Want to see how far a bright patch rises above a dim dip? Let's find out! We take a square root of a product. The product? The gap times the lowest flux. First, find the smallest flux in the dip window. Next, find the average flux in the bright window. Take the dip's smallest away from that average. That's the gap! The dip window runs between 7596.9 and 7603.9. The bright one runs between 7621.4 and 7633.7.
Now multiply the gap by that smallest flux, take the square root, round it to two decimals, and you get 0.79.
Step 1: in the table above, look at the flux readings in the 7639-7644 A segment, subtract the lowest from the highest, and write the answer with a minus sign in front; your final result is -0.17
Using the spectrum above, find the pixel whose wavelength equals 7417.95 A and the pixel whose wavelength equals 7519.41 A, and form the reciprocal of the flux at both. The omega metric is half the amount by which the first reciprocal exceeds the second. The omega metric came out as 0.022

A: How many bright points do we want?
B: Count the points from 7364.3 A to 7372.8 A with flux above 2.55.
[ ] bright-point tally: 4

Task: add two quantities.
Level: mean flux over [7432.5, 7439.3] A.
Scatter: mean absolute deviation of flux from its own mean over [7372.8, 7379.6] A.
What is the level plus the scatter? 2.77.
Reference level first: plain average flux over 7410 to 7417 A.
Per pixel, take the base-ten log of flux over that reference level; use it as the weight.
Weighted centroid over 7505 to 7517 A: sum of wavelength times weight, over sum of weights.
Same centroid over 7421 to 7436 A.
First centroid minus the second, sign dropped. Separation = 82.6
